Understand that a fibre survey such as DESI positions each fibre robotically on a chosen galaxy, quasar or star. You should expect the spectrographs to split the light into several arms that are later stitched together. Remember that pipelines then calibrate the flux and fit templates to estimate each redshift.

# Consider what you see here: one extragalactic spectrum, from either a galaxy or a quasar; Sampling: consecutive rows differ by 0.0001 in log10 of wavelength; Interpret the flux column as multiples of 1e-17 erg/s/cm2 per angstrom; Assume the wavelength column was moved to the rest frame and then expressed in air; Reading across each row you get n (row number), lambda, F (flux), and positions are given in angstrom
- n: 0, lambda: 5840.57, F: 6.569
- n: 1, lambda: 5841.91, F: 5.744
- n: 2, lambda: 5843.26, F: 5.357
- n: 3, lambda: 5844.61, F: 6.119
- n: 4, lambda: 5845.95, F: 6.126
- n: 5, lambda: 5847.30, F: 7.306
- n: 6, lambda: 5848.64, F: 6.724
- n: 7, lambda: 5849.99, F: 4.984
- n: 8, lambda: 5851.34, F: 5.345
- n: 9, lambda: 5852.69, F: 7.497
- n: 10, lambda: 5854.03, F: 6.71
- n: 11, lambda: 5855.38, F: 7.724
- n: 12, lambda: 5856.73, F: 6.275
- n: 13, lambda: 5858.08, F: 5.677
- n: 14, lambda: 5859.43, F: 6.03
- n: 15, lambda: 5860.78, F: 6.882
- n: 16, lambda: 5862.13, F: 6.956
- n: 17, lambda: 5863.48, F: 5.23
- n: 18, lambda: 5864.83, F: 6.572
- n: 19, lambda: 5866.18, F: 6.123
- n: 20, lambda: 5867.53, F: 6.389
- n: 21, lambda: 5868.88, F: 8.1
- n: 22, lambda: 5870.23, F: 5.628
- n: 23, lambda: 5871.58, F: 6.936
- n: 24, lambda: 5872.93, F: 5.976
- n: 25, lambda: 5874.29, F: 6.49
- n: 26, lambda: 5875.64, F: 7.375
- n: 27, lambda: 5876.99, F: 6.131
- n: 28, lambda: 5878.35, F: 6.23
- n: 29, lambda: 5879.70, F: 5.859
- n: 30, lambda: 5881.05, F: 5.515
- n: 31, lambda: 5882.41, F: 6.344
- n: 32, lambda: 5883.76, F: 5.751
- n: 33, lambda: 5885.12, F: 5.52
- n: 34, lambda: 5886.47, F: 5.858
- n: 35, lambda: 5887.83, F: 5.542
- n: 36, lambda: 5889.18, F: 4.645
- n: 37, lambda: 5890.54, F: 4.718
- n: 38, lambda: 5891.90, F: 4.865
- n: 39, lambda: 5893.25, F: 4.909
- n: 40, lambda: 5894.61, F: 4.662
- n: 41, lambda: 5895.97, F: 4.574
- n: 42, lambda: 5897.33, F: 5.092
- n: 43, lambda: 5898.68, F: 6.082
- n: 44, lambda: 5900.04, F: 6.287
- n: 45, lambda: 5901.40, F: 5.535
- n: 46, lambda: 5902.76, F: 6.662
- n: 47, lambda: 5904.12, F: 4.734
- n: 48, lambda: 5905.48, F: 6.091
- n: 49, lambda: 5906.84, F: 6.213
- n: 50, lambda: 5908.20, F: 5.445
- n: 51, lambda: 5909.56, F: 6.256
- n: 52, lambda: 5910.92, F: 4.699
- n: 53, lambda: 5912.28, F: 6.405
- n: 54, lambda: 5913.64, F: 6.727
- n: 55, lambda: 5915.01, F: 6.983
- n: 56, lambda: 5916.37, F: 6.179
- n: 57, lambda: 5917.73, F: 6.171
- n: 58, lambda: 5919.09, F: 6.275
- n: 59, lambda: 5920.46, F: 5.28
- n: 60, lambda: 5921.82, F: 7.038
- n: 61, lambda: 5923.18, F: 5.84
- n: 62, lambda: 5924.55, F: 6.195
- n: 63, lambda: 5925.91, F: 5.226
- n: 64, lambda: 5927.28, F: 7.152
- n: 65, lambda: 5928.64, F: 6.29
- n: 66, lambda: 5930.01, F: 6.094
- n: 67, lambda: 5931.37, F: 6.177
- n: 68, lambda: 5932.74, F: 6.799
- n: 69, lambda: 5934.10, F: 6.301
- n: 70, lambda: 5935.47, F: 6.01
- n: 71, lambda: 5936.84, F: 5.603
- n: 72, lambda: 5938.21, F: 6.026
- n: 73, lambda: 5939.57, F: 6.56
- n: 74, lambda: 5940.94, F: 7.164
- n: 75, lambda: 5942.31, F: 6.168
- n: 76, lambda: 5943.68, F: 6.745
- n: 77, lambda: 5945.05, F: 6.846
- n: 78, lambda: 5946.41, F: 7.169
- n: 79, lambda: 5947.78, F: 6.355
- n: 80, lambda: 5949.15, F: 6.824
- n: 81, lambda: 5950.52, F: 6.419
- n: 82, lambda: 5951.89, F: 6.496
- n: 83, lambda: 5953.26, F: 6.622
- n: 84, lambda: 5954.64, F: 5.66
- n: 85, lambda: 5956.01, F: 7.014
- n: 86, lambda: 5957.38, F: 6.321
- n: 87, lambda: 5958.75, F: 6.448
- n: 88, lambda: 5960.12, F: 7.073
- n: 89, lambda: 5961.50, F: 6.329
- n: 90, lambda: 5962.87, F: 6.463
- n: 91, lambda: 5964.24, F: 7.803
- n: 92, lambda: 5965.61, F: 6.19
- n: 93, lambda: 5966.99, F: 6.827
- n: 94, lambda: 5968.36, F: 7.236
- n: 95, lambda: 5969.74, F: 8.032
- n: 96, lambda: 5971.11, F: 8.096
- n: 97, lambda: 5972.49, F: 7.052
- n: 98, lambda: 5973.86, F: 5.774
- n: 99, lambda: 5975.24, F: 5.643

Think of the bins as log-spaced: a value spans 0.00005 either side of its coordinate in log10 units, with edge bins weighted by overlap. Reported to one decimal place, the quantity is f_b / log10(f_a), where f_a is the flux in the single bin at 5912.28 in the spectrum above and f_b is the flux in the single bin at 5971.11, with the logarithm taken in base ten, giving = 10.0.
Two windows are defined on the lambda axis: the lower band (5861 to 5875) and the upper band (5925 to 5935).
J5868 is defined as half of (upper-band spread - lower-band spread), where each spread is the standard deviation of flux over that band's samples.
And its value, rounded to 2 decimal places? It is -0.10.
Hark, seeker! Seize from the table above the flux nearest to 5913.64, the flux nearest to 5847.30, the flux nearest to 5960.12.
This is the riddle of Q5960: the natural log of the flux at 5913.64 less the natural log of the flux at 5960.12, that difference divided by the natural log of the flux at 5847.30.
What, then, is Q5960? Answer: -0.03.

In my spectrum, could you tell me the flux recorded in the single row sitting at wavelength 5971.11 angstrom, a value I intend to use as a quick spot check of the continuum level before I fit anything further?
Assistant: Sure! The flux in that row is 8.096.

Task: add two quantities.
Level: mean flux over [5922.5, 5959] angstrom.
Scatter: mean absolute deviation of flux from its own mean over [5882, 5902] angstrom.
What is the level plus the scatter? 6.9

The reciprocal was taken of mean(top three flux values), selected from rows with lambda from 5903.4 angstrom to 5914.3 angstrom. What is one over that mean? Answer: 0.155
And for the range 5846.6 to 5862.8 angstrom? 0.133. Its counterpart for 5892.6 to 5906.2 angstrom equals 0.158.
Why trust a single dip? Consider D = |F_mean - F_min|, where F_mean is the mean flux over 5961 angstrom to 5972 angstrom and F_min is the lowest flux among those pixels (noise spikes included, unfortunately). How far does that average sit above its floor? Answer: 0.9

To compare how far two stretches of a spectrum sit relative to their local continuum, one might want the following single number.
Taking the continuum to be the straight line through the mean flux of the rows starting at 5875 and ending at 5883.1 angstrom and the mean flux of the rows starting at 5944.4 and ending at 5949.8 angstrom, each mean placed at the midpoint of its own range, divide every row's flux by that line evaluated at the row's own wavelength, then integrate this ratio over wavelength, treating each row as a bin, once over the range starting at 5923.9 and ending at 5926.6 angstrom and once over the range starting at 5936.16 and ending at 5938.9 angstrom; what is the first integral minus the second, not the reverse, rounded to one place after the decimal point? 0.0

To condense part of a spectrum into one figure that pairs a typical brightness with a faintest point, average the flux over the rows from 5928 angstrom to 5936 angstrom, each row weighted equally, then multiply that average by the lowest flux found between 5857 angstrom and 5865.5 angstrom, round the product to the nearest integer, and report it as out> 33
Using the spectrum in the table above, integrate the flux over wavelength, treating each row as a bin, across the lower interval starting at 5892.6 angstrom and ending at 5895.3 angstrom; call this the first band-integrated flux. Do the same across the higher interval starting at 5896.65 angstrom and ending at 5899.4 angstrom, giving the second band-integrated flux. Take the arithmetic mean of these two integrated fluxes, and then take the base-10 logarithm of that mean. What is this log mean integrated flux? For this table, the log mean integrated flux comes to 1.15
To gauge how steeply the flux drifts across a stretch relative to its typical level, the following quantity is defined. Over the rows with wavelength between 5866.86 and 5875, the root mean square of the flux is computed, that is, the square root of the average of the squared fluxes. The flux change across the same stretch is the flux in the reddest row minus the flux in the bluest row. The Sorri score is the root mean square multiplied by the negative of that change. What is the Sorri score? -1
